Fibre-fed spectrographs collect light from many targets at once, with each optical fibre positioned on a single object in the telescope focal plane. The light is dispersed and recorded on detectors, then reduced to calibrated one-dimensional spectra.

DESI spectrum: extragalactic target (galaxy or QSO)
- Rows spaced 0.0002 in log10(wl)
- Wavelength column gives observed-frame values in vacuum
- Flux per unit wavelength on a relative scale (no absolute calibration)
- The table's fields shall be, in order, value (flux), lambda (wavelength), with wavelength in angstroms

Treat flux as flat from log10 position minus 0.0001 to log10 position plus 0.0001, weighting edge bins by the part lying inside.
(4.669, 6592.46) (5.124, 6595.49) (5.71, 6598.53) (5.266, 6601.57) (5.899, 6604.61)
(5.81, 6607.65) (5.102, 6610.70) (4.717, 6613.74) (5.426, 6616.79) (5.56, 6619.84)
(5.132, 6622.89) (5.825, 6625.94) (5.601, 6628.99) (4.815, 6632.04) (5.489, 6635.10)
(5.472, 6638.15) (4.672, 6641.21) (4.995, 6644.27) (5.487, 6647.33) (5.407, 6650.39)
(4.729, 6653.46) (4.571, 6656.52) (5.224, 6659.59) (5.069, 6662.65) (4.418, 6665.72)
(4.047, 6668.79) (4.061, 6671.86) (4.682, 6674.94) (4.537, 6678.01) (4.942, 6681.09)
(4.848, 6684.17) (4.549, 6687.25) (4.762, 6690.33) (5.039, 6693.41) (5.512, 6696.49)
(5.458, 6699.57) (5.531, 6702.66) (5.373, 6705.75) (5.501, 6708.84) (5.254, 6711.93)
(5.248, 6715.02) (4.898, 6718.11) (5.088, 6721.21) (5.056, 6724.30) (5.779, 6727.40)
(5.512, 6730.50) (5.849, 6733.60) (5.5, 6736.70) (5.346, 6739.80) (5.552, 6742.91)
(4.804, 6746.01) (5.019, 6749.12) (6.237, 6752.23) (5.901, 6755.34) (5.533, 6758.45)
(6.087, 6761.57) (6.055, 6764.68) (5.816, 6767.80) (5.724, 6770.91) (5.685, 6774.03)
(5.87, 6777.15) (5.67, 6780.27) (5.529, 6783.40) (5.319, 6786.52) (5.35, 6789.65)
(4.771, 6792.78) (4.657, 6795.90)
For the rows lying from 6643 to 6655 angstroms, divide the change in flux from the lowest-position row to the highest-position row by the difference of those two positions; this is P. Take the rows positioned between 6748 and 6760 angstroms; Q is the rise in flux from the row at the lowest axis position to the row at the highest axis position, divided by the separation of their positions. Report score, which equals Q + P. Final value 0.026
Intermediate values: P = -0.03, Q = 0.055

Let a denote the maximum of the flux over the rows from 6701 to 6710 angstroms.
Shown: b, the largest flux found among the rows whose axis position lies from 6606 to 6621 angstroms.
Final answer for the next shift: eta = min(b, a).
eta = 5.53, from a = 5.531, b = 5.81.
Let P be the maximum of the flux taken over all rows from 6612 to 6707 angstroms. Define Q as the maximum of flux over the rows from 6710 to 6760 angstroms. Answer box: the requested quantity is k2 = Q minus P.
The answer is 0.41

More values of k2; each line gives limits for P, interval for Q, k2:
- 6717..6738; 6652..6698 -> -0.34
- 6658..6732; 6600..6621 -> 0.12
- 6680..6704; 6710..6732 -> 0.25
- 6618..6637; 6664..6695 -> -0.79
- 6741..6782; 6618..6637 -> -0.41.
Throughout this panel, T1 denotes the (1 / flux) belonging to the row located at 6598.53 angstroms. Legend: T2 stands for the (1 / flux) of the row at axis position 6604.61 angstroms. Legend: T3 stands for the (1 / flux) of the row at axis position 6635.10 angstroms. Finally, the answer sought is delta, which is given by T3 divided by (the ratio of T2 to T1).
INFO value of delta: 0.188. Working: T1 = 0.175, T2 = 0.170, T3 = 0.182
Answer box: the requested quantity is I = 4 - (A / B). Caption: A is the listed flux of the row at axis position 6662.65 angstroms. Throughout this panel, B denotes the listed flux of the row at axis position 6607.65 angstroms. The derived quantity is 3.13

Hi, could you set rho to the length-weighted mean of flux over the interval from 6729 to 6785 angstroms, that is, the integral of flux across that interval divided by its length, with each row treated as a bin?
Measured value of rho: 5.6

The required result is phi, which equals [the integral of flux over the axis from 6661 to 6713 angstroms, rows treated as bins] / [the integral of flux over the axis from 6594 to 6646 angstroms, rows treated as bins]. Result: 0.92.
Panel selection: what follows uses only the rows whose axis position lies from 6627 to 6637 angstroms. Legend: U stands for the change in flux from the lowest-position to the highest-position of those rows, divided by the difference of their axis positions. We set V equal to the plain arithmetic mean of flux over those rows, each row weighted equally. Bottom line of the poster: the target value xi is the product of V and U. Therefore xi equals -0.10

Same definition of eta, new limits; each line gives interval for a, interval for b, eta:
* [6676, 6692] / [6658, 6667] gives 4.94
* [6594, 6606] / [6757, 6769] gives 5.90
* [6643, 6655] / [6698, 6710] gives 5.49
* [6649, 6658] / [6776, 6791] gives 5.41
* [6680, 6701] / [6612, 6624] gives 5.51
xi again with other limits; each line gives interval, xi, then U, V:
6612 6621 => 0.72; 0.14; 5.2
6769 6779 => 0.13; 0.02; 5.8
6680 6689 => -0.30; -0.06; 4.8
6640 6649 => 0.67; 0.13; 5.1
